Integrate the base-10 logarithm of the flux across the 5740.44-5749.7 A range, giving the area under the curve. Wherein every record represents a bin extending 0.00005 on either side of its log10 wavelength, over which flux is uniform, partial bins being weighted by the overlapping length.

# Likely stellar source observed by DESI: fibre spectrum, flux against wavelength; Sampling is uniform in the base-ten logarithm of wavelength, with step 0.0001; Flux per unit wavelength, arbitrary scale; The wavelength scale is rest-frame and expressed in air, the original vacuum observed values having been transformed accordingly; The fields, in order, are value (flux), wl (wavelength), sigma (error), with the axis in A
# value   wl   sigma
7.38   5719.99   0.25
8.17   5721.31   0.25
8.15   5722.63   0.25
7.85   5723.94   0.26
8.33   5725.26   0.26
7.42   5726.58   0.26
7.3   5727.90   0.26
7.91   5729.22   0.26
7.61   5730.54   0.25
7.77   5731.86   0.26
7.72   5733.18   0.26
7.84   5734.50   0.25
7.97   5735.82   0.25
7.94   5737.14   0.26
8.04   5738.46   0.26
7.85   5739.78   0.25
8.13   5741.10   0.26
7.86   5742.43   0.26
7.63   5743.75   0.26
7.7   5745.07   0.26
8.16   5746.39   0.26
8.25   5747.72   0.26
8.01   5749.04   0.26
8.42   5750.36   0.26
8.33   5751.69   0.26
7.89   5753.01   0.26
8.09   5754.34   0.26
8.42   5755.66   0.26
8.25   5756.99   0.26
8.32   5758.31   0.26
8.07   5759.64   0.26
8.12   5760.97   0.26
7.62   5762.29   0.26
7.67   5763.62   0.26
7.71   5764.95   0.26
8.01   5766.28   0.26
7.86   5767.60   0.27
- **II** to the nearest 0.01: 8.34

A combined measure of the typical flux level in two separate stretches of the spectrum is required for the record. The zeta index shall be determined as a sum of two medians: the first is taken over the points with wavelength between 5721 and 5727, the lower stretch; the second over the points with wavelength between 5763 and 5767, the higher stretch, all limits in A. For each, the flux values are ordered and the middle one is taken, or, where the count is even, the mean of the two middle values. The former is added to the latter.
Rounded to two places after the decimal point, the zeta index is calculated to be 15.86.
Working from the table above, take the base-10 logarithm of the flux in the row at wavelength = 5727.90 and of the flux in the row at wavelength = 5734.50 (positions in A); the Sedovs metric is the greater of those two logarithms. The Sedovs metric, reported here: 0.894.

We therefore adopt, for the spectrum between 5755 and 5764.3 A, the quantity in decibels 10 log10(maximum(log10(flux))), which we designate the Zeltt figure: -0.337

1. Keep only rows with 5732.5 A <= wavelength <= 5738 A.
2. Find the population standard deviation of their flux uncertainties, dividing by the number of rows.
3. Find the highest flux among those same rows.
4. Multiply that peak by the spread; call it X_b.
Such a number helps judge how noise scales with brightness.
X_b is 0.04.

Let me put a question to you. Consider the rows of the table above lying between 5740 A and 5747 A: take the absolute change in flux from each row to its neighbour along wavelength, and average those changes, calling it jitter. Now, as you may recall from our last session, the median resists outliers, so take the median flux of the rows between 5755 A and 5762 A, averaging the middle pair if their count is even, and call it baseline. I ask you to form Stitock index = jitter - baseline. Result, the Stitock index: -7.99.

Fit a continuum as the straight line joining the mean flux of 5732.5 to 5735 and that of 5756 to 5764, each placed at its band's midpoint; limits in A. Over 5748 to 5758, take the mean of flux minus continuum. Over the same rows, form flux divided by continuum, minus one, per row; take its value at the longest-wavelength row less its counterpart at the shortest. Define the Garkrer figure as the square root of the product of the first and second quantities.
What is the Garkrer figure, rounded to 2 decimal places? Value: 0.07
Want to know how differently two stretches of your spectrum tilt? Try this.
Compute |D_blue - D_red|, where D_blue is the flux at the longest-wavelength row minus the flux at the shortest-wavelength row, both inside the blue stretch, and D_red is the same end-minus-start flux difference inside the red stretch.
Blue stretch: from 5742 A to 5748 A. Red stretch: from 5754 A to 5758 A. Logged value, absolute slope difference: 0.23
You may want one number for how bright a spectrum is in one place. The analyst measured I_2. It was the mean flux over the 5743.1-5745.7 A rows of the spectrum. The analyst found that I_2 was 7.67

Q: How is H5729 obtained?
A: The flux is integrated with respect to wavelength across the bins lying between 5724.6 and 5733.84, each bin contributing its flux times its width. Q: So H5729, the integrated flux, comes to 71.3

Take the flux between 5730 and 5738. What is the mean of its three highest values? 7.9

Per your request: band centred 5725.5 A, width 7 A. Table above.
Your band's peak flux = 8.33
